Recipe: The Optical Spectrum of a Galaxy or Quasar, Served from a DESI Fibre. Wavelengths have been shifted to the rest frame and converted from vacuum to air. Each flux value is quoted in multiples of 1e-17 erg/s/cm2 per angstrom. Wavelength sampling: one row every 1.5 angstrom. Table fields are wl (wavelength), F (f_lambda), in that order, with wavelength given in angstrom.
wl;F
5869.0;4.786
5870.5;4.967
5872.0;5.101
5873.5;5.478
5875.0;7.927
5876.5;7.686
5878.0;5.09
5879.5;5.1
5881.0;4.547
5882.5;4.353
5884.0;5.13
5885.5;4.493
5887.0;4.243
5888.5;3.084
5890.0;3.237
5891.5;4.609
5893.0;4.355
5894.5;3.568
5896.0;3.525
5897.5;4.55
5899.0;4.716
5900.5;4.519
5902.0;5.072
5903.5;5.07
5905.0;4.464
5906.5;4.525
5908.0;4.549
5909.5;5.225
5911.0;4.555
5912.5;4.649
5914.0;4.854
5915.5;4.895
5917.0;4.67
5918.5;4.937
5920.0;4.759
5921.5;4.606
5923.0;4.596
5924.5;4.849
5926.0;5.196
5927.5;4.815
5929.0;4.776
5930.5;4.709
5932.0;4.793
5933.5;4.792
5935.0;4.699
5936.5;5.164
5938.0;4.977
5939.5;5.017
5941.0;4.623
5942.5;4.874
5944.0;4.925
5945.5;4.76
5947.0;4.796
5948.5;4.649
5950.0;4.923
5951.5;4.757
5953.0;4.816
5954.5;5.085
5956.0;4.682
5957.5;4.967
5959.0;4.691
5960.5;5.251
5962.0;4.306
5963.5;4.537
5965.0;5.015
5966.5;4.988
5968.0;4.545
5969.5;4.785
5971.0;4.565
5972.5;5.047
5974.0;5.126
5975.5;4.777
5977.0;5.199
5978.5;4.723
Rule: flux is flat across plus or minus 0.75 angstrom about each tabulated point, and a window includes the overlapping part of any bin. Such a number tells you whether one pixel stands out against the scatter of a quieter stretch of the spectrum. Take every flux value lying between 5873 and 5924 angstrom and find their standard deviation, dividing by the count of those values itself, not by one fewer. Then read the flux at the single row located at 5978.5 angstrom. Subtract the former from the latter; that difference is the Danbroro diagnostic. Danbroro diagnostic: 3.80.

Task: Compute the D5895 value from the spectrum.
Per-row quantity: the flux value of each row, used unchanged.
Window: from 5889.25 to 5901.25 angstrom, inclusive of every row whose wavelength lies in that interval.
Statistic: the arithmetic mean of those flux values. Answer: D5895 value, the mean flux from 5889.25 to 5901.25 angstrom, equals 4.135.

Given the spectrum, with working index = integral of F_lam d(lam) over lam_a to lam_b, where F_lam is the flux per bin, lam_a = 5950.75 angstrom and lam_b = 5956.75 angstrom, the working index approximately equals 29.0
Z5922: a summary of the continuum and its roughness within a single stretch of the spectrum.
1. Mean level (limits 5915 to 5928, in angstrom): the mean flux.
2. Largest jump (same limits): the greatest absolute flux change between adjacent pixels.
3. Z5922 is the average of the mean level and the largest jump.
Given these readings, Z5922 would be 2.60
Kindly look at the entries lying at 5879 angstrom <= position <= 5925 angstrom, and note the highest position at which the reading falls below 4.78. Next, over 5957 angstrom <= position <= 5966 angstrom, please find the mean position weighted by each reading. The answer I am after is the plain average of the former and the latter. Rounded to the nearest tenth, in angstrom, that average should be 5942.1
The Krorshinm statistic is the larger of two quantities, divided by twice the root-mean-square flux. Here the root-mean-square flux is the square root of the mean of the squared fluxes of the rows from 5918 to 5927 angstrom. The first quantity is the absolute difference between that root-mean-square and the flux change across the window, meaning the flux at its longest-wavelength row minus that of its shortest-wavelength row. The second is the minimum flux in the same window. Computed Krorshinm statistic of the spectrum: 0.48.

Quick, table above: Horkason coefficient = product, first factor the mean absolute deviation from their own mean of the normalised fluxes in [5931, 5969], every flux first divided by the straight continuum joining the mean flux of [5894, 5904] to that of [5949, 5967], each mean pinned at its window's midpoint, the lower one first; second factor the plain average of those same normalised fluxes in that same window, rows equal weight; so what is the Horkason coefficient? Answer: 0.038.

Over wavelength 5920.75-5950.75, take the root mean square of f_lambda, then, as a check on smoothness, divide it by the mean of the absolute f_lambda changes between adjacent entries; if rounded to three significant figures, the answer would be 27.9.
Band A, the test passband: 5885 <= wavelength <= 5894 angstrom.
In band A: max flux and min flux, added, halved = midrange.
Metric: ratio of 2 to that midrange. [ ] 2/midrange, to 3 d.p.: 0.520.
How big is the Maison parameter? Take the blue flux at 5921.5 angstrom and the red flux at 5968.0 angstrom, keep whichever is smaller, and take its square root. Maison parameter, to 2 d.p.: 2.13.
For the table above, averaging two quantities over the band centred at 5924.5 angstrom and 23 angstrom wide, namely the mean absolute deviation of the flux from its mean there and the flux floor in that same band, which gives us 2.35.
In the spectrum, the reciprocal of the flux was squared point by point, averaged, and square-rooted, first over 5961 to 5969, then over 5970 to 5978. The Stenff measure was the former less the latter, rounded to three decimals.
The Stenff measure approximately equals 0.012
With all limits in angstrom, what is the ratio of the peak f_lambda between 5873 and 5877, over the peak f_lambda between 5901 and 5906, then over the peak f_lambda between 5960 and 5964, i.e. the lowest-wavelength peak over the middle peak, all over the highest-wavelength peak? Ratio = 0.298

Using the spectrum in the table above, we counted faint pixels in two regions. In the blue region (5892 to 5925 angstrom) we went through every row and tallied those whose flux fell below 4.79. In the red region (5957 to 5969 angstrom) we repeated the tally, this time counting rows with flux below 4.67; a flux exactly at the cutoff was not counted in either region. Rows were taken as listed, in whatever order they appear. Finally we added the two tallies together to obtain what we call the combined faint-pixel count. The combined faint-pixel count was 18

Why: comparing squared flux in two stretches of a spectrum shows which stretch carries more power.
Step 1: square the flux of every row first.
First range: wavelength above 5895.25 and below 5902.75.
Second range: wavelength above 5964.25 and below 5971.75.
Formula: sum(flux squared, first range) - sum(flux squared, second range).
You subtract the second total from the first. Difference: -13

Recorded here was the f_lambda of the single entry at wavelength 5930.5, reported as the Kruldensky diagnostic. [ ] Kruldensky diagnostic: 4.709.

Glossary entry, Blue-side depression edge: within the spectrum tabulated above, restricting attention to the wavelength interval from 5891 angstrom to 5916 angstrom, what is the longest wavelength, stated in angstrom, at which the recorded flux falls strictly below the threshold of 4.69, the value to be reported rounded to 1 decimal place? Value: 5912.5 angstrom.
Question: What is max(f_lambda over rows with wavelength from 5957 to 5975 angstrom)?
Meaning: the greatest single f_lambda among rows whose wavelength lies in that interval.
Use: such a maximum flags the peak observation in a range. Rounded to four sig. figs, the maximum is 5.251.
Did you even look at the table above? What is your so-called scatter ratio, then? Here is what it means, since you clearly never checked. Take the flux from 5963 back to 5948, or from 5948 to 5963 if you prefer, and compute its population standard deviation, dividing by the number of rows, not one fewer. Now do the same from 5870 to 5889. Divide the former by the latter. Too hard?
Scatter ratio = 0.20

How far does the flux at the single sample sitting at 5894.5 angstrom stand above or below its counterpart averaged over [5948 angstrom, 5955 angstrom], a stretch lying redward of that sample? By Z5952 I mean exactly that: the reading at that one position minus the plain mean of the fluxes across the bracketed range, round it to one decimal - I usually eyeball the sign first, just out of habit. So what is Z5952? -1.3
